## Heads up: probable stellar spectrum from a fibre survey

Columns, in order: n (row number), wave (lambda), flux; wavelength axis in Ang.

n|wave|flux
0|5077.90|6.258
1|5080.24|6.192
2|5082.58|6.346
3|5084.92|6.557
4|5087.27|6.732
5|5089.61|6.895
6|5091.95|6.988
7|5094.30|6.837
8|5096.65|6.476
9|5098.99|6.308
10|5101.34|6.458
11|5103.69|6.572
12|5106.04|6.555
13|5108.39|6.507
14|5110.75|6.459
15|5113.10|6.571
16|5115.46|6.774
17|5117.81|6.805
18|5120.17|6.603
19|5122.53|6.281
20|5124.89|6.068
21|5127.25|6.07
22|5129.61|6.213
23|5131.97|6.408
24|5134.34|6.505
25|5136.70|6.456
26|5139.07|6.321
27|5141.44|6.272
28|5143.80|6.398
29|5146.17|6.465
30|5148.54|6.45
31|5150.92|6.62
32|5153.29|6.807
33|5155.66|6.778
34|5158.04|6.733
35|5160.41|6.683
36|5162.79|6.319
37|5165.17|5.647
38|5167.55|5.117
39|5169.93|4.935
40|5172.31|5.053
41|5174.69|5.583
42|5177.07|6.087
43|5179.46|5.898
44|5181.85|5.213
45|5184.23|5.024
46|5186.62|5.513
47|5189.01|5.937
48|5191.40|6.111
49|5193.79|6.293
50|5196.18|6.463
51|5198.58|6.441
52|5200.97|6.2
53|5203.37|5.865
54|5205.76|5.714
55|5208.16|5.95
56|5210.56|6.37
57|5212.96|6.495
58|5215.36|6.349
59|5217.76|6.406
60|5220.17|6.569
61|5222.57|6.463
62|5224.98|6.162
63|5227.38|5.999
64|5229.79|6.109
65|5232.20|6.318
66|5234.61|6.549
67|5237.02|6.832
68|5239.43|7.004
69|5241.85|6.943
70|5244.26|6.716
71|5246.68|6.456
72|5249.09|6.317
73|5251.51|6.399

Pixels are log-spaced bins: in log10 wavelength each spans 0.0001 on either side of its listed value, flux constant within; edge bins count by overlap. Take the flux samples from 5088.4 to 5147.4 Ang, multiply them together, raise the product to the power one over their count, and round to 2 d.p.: 6.49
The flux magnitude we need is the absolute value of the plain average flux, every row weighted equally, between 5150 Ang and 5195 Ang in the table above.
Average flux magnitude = 5.9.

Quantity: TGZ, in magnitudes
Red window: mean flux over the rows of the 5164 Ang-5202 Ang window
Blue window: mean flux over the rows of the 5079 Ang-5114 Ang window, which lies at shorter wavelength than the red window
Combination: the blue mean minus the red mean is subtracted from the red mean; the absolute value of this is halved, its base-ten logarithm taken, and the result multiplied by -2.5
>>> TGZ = -0.97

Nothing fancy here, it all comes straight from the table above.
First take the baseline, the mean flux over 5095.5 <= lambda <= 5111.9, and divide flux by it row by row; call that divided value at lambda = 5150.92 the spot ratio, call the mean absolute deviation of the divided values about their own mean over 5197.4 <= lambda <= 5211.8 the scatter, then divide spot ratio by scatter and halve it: 13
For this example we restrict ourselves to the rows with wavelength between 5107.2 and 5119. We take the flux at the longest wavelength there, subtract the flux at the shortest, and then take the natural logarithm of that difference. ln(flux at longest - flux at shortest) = -1.2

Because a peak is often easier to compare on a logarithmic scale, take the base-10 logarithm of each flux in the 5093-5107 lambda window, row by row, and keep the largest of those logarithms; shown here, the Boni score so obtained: 0.835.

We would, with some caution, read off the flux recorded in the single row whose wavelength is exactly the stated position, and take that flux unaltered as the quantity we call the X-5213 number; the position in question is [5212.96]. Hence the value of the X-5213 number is 6.495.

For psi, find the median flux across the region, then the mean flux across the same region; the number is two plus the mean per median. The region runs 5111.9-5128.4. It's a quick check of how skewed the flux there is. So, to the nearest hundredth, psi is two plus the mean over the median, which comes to 2.98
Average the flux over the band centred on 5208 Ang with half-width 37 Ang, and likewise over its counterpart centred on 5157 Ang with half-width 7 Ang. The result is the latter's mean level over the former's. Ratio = 1.08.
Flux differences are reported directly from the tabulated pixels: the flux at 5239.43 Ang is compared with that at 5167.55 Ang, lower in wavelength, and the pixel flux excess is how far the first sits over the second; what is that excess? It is 1.9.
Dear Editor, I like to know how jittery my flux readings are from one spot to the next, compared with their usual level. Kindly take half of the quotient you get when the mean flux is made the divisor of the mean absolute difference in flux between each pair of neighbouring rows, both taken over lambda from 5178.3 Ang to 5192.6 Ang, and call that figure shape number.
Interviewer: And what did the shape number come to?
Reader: 0.0349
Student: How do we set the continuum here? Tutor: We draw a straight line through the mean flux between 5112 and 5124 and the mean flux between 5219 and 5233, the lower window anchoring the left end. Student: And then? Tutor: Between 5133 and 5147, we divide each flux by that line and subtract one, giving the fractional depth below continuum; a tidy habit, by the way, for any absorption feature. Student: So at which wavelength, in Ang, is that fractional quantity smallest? 5141.44 Ang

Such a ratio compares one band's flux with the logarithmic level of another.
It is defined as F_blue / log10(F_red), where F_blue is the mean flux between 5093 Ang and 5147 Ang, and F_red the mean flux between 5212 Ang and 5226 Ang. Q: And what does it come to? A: 8.00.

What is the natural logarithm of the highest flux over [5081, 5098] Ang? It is 1.94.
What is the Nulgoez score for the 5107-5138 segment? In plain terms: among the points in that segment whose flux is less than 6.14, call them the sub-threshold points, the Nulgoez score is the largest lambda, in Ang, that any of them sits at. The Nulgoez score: 5127.25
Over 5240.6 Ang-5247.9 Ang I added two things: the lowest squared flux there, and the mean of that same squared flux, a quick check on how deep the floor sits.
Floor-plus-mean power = 86.7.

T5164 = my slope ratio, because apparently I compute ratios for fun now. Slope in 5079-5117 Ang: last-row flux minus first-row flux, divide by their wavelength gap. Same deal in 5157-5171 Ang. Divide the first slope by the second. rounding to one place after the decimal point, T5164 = -0.1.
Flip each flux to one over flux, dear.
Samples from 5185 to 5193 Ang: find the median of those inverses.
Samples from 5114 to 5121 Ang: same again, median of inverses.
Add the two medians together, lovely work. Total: 0.316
